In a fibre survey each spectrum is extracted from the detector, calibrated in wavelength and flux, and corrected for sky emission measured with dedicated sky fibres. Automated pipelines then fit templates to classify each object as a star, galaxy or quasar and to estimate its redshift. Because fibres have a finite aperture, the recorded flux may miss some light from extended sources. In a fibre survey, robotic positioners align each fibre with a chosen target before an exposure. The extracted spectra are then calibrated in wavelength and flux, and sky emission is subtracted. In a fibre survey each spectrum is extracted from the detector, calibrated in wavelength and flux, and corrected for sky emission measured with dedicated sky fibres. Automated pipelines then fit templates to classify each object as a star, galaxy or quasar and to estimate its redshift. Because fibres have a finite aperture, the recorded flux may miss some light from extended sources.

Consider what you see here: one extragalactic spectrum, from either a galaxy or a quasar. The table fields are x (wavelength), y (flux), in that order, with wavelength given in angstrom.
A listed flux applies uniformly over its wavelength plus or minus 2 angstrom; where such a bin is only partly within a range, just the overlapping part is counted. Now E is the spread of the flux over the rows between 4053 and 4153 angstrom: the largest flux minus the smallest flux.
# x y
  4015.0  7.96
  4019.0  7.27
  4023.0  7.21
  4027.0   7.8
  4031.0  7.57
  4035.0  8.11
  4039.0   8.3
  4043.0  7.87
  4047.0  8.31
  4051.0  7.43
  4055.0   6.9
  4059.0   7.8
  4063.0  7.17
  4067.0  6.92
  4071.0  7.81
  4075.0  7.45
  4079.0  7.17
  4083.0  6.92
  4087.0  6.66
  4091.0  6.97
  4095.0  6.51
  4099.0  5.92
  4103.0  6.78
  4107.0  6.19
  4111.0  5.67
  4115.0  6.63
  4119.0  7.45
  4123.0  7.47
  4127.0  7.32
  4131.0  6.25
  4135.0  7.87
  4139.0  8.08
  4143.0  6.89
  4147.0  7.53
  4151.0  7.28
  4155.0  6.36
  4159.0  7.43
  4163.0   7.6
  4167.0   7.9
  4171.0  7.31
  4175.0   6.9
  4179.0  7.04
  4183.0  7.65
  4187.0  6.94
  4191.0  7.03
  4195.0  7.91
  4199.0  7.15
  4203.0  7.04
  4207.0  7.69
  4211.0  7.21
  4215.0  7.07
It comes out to 2.4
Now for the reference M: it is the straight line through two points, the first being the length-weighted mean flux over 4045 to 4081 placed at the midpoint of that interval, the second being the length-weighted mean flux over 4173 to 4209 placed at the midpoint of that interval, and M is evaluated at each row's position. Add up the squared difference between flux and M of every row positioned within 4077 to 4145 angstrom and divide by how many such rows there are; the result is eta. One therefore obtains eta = 0.67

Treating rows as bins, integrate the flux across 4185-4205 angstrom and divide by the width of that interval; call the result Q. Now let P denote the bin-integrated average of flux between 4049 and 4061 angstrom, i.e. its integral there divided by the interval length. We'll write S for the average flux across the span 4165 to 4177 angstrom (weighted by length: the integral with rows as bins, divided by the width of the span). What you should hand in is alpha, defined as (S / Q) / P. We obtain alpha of 0.138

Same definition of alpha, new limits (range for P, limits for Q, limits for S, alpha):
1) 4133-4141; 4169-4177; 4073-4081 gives 0.129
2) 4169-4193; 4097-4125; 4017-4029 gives 0.158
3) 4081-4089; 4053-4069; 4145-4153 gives 0.152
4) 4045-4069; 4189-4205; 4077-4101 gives 0.124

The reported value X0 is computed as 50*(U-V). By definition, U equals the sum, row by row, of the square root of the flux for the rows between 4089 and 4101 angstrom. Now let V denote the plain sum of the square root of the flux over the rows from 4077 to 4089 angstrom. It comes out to -13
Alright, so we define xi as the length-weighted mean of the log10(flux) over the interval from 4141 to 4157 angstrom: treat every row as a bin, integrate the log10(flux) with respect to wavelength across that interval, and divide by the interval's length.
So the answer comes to 0.845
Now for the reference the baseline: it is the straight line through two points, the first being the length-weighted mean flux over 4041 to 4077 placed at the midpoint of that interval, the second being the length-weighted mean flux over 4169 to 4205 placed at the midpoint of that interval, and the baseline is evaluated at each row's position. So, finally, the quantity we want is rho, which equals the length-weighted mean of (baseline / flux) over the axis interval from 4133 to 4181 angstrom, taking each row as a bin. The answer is 1.00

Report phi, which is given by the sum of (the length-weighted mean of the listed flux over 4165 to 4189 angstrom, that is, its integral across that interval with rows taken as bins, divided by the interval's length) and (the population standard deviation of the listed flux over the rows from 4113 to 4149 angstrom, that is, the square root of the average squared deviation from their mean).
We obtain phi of 7.84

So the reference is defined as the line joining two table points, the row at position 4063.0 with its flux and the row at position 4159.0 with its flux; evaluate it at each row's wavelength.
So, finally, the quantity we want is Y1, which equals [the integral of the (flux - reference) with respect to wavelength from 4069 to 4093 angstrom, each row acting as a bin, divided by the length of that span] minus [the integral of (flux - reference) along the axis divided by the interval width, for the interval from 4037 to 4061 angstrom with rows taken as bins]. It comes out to -0.7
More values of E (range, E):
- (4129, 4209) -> 1.8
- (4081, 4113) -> 1.3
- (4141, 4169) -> 1.5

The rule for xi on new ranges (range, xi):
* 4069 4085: 0.865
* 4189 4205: 0.862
